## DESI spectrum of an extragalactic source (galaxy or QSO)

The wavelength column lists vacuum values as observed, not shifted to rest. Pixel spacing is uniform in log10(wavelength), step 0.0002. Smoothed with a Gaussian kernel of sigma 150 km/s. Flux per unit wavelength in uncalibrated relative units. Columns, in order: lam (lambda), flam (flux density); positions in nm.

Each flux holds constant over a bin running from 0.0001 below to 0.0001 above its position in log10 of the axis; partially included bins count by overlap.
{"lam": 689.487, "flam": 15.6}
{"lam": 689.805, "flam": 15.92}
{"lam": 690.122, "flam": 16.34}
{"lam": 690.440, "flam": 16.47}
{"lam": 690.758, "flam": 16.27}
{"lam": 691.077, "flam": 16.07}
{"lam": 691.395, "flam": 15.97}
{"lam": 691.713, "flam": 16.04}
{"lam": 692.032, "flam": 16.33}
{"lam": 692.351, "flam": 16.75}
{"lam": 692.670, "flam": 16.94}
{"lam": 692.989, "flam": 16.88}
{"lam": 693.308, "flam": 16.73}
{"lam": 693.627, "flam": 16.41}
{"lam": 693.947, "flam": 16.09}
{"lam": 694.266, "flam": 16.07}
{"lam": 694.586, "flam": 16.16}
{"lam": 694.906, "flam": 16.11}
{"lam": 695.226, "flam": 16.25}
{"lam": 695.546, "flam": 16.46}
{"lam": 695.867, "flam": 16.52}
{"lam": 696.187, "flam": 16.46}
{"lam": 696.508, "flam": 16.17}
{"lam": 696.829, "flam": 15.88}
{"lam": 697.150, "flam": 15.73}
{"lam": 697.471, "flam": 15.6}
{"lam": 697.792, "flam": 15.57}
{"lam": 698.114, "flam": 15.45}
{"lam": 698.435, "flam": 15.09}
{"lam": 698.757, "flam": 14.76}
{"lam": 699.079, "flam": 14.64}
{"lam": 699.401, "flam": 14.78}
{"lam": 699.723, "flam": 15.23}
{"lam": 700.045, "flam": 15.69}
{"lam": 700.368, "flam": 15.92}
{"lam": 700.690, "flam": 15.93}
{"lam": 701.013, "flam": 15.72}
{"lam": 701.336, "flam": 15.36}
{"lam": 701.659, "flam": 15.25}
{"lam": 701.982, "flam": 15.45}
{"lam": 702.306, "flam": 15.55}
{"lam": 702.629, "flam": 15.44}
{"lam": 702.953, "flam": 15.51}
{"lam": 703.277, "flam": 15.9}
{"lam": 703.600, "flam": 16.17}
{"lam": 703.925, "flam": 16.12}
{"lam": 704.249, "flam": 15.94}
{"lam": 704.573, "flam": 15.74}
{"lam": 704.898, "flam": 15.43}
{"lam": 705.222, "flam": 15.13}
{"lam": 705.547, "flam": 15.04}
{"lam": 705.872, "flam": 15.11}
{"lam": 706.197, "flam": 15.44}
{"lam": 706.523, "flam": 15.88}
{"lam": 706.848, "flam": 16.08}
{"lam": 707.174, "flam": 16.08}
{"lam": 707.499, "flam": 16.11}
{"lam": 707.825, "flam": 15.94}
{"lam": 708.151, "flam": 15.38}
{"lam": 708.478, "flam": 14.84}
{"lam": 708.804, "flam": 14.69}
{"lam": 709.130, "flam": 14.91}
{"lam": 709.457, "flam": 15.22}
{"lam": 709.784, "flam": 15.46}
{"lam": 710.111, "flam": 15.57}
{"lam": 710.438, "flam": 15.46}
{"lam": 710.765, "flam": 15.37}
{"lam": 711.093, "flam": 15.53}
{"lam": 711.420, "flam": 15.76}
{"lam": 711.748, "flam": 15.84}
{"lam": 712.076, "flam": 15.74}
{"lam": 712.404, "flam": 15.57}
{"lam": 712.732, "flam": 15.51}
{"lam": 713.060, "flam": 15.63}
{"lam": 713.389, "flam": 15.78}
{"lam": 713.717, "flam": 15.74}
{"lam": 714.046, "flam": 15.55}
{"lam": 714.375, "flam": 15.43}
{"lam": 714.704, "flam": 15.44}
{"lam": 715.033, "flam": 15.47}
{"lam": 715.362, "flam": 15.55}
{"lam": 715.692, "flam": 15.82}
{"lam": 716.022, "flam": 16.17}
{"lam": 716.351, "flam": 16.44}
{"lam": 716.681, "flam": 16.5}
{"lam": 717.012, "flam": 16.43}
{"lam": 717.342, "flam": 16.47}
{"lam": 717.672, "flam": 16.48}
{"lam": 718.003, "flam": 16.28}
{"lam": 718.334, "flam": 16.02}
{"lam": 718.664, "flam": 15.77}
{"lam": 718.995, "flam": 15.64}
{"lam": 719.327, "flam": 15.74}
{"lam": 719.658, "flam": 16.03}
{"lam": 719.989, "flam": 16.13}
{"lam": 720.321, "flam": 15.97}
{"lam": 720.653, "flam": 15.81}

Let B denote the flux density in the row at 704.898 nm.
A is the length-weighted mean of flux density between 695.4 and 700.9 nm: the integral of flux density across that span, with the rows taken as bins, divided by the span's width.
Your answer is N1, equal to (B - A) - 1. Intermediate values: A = 15.6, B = 15.43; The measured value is -1.2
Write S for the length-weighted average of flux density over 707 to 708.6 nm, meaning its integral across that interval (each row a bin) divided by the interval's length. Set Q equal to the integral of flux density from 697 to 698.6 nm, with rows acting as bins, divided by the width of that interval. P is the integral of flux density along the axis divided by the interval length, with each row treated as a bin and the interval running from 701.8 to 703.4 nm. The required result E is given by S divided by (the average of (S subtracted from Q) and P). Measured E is 2.04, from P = 15.6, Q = 15.5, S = 15.7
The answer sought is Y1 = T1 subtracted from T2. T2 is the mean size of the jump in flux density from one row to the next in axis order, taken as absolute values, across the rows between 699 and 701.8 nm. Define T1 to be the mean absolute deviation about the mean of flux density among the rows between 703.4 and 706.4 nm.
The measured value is -0.13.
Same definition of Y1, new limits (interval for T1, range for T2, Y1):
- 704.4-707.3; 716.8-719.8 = -0.19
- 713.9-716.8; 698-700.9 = -0.11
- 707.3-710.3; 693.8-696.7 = -0.27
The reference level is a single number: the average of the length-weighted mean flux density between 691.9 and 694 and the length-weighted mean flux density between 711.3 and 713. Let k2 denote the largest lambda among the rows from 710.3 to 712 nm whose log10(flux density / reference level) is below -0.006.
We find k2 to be 711.748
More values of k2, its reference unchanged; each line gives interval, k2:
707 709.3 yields 709.130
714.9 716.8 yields 715.692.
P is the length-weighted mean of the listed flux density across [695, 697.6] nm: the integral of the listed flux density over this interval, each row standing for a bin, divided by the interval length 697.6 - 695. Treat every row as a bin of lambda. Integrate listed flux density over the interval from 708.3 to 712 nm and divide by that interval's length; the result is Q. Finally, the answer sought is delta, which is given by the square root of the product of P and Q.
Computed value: 15.7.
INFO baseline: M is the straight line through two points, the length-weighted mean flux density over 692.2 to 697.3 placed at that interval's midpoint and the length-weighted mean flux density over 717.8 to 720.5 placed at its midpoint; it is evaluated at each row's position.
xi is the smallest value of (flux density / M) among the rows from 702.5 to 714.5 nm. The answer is 0.91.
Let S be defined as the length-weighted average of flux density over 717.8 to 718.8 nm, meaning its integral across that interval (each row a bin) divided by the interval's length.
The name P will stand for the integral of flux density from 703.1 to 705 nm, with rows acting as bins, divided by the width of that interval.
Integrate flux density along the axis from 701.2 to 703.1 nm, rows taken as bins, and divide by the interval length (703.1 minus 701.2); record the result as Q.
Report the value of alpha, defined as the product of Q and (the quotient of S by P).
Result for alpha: 15.6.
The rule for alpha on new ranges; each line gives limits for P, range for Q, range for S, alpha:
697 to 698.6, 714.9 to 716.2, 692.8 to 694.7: 16.7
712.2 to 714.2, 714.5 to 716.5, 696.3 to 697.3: 16.1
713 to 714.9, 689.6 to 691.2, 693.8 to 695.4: 16.8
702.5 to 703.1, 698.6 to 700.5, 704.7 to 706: 14.9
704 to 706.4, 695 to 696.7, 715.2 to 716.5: 16.9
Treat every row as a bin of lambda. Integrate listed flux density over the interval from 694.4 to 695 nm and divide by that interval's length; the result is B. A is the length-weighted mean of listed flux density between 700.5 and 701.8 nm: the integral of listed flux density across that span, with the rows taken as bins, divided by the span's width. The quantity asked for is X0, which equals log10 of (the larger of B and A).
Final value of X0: 1.21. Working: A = 15.6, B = 16.1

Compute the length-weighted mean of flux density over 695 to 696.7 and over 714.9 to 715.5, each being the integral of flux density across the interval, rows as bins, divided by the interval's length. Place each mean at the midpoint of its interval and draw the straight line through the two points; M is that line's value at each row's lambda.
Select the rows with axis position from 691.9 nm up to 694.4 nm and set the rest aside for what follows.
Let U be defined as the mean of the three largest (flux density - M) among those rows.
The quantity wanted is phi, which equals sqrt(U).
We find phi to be 0.6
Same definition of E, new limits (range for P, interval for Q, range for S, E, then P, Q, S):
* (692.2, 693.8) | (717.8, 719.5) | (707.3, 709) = 1.79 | 16.7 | 15.9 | 15.4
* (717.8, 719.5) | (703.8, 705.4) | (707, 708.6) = 1.98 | 15.9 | 15.7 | 15.7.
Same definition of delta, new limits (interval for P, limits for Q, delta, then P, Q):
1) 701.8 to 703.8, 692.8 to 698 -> 15.9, 15.7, 16.2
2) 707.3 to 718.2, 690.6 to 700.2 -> 15.8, 15.7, 16.0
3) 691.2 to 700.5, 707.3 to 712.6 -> 15.7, 16.0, 15.5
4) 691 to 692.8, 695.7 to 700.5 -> 16.0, 16.4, 15.6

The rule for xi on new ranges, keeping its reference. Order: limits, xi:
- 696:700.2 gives 0.90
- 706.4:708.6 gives 0.92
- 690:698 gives 0.96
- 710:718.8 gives 0.96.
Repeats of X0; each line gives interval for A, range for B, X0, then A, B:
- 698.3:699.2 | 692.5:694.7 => 1.22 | 14.8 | 16.5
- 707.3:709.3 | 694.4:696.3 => 1.21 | 15.3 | 16.3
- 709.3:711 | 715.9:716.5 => 1.21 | 15.4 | 16.3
